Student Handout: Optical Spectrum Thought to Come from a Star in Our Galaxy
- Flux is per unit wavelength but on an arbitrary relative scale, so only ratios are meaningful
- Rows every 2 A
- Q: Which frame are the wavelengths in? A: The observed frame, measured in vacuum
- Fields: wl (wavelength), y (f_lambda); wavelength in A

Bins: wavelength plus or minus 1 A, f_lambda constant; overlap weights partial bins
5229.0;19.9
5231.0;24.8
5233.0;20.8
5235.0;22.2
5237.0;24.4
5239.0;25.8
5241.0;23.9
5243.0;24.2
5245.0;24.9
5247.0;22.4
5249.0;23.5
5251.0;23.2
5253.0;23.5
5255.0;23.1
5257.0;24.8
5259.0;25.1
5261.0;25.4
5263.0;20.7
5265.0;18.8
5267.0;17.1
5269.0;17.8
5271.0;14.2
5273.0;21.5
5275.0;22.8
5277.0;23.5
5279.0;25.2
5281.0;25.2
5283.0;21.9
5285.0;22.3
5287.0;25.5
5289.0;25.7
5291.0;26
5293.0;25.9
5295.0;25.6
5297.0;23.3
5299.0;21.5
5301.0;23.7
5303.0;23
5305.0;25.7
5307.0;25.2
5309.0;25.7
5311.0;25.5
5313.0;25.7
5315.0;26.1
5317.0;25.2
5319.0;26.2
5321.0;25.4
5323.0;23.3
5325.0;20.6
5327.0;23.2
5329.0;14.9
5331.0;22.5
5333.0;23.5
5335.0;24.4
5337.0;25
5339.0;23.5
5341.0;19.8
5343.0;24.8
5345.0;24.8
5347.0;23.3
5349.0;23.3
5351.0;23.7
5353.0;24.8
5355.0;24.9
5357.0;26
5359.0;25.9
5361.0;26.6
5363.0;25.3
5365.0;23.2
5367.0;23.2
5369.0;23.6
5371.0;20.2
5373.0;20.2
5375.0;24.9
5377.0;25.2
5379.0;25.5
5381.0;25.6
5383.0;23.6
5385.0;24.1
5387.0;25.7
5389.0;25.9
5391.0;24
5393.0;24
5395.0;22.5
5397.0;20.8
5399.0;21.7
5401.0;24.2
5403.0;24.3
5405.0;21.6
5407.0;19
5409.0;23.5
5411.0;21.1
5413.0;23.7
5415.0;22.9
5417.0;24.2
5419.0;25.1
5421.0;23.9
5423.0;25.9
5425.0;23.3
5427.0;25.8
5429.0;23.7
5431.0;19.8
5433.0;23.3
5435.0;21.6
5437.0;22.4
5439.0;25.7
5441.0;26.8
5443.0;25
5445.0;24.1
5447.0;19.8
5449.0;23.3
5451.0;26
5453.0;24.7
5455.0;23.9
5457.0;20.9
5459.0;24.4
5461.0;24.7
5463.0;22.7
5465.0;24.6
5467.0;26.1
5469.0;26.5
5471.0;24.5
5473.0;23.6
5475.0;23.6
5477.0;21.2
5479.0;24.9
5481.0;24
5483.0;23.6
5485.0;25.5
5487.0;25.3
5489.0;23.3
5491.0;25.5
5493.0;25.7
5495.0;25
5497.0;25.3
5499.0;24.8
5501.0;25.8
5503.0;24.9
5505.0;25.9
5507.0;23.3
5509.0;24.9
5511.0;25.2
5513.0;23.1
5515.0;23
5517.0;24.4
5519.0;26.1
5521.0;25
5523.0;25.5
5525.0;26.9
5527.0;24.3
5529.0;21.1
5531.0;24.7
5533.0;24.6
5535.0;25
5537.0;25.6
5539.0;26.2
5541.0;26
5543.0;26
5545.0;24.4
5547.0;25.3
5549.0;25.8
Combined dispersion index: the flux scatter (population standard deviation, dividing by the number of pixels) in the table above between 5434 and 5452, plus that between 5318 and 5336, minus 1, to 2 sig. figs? 4.3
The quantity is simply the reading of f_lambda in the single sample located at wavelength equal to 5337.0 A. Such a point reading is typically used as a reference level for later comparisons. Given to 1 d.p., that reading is 25.0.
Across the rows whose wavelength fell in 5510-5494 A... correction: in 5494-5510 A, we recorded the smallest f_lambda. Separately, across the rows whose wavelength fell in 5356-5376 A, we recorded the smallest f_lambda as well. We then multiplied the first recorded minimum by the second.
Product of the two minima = 471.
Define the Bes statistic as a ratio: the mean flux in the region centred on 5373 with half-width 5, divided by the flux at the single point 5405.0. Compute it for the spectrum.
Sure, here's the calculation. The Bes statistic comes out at 1.06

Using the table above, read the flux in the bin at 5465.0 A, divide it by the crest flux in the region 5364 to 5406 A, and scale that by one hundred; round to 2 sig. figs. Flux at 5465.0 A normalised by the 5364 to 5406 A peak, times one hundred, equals 95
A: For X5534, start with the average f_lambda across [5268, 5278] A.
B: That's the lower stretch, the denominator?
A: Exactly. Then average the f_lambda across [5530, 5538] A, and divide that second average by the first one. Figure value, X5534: 1.25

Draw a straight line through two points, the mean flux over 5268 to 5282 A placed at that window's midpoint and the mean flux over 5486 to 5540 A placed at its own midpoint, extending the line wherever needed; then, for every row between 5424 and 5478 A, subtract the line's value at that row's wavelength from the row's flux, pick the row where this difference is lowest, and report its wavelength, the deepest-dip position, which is 5447.0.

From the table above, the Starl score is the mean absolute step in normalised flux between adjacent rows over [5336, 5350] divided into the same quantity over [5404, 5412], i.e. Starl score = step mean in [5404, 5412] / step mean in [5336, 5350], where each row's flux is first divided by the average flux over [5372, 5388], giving 1.6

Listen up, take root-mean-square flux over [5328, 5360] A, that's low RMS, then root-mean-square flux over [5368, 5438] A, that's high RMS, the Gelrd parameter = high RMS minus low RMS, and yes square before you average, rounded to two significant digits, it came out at -0.18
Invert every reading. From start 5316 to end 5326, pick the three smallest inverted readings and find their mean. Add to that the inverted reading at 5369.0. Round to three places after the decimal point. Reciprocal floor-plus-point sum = 0.081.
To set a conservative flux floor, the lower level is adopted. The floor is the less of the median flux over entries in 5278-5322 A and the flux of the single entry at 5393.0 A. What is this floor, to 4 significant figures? 24.00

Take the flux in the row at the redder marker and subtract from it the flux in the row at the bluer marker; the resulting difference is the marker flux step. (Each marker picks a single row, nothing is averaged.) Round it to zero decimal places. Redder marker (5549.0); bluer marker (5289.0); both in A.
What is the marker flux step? 0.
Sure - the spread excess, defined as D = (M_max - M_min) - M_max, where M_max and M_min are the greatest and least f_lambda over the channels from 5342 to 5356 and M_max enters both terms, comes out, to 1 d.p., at -23.3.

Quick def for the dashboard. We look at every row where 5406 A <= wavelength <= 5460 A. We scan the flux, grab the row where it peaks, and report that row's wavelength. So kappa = 5441.0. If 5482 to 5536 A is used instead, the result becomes 5525.0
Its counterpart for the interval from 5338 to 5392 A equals 5361.0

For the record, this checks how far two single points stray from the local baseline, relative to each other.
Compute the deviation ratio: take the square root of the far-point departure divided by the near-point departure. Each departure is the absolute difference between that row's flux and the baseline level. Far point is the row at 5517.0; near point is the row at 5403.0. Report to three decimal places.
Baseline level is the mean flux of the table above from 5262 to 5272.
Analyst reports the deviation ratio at 1.008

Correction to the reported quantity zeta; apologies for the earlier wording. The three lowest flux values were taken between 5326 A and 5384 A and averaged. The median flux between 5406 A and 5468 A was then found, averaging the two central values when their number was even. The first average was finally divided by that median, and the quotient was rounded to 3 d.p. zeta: 0.766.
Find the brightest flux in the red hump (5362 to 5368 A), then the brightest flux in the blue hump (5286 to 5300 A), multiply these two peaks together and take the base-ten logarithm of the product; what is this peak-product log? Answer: 2.82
